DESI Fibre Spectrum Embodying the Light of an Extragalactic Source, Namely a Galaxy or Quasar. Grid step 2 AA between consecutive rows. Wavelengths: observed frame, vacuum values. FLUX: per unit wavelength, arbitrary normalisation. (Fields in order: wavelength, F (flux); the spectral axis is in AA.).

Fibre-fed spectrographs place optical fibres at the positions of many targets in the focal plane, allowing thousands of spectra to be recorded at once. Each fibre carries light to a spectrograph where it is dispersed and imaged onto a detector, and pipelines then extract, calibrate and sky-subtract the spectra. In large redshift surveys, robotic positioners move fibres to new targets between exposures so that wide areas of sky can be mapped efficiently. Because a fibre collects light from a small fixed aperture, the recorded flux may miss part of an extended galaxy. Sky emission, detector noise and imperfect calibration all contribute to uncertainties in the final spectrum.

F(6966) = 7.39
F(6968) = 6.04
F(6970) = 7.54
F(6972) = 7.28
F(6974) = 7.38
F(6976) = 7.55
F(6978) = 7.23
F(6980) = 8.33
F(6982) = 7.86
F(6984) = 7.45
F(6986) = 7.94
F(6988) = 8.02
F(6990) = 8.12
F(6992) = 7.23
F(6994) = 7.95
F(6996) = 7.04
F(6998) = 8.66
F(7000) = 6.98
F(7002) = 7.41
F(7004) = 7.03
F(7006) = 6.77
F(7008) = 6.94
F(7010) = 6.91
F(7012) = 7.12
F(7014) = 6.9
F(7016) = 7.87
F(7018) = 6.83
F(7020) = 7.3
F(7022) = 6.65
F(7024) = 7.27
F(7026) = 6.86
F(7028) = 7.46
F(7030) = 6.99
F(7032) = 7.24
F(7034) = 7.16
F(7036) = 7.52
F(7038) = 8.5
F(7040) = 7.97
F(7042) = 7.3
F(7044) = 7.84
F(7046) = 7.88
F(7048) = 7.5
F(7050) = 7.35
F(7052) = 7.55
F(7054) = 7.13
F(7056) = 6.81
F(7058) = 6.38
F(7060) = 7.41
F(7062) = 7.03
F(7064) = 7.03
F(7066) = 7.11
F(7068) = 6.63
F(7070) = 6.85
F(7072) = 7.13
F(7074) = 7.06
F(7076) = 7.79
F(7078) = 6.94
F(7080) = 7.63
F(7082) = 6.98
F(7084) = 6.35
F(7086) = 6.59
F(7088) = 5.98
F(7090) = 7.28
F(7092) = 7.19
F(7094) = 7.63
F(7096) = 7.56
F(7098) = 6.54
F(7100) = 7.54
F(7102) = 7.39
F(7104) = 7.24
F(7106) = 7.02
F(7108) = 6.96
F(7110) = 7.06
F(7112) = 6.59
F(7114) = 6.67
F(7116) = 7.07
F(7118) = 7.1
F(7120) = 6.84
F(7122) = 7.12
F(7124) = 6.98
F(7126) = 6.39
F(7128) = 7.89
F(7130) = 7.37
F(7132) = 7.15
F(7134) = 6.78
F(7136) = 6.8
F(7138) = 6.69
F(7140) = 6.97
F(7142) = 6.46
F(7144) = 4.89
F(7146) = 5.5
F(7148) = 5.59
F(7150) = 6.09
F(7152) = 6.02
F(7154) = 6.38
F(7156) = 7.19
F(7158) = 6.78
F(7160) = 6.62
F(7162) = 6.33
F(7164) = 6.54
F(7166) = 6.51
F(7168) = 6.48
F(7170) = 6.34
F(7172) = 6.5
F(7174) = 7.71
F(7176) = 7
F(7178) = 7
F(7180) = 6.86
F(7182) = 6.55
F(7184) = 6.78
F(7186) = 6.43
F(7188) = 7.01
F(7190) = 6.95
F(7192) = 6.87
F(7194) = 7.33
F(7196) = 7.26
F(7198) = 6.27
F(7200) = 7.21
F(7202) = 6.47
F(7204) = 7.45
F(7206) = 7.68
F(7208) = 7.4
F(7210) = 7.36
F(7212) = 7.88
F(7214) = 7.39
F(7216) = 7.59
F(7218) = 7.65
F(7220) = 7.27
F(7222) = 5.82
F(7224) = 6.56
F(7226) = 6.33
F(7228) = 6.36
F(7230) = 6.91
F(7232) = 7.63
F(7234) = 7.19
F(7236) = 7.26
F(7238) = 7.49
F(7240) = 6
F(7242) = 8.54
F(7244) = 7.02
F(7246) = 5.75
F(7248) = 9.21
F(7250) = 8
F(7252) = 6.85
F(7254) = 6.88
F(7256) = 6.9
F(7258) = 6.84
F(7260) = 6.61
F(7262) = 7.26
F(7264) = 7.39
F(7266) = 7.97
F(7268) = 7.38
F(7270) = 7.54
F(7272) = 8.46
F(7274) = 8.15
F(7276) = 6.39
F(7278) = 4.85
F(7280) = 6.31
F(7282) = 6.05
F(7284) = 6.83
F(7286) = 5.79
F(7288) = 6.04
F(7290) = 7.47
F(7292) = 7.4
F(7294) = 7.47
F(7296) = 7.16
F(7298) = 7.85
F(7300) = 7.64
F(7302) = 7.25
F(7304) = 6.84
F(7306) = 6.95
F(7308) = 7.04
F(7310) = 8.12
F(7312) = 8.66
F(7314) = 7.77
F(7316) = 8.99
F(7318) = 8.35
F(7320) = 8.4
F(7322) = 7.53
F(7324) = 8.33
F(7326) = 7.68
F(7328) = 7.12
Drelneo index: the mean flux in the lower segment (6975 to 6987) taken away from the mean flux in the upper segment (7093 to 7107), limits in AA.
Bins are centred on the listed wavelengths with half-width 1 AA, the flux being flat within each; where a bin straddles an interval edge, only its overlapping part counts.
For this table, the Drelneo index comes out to -0.5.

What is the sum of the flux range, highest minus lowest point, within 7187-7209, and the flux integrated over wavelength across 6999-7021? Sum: 158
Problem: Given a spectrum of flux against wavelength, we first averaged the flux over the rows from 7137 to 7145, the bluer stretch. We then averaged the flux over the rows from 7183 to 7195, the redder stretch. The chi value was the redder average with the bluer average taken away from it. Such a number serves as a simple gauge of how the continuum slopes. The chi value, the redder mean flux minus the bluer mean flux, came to 0.6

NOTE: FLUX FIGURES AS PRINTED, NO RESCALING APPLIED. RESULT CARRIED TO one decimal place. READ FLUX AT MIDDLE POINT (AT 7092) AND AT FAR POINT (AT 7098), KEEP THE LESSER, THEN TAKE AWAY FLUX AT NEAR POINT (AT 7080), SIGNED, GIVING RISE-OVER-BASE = -1.1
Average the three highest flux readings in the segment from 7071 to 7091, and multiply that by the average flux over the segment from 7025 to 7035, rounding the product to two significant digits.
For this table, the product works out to 54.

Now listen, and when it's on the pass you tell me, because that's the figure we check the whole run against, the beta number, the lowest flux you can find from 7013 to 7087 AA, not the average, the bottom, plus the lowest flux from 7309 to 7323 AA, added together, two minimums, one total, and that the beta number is 13.9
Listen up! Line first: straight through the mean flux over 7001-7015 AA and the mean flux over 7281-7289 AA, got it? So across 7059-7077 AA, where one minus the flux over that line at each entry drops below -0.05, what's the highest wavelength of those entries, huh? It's 7076 AA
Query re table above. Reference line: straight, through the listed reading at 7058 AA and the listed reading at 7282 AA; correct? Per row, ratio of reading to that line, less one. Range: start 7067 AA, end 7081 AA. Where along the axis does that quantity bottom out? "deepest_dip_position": 7068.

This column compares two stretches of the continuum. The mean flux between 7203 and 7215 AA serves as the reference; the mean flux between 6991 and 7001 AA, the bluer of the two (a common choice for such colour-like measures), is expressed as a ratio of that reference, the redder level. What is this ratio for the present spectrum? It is 1.01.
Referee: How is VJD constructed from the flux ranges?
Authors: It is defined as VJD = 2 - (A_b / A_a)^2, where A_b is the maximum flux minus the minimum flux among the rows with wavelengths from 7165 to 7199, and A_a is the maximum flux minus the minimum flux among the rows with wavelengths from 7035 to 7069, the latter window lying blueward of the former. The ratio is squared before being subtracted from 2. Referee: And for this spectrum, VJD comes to 1.5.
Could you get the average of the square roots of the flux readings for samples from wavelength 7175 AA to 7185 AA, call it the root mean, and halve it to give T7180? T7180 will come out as 1.31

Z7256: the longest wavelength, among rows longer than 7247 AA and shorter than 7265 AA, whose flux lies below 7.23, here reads 7260 AA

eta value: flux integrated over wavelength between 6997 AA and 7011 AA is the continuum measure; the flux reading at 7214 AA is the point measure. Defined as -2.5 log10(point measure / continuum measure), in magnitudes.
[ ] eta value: 2.8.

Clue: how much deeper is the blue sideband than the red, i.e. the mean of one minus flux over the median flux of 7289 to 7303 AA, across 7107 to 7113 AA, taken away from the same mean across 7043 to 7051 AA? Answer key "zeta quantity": -0.10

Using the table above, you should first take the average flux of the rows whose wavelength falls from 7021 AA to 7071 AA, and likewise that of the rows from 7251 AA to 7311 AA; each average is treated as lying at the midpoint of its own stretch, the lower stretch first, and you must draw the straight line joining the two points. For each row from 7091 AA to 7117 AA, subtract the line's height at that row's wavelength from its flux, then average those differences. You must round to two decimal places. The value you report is -0.09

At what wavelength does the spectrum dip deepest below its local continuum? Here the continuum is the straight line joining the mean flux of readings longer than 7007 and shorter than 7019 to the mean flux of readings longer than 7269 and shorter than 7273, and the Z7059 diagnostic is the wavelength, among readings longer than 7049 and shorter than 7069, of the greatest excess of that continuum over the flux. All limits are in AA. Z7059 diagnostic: 7058 AA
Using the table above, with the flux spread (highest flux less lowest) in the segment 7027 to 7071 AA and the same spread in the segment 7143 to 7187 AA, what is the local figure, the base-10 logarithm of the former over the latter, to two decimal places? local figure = -0.12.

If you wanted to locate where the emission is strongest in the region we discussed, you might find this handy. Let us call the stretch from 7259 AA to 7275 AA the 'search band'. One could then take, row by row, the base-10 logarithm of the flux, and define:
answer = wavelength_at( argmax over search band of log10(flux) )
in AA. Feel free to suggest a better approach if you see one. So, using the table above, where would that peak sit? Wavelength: 7272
